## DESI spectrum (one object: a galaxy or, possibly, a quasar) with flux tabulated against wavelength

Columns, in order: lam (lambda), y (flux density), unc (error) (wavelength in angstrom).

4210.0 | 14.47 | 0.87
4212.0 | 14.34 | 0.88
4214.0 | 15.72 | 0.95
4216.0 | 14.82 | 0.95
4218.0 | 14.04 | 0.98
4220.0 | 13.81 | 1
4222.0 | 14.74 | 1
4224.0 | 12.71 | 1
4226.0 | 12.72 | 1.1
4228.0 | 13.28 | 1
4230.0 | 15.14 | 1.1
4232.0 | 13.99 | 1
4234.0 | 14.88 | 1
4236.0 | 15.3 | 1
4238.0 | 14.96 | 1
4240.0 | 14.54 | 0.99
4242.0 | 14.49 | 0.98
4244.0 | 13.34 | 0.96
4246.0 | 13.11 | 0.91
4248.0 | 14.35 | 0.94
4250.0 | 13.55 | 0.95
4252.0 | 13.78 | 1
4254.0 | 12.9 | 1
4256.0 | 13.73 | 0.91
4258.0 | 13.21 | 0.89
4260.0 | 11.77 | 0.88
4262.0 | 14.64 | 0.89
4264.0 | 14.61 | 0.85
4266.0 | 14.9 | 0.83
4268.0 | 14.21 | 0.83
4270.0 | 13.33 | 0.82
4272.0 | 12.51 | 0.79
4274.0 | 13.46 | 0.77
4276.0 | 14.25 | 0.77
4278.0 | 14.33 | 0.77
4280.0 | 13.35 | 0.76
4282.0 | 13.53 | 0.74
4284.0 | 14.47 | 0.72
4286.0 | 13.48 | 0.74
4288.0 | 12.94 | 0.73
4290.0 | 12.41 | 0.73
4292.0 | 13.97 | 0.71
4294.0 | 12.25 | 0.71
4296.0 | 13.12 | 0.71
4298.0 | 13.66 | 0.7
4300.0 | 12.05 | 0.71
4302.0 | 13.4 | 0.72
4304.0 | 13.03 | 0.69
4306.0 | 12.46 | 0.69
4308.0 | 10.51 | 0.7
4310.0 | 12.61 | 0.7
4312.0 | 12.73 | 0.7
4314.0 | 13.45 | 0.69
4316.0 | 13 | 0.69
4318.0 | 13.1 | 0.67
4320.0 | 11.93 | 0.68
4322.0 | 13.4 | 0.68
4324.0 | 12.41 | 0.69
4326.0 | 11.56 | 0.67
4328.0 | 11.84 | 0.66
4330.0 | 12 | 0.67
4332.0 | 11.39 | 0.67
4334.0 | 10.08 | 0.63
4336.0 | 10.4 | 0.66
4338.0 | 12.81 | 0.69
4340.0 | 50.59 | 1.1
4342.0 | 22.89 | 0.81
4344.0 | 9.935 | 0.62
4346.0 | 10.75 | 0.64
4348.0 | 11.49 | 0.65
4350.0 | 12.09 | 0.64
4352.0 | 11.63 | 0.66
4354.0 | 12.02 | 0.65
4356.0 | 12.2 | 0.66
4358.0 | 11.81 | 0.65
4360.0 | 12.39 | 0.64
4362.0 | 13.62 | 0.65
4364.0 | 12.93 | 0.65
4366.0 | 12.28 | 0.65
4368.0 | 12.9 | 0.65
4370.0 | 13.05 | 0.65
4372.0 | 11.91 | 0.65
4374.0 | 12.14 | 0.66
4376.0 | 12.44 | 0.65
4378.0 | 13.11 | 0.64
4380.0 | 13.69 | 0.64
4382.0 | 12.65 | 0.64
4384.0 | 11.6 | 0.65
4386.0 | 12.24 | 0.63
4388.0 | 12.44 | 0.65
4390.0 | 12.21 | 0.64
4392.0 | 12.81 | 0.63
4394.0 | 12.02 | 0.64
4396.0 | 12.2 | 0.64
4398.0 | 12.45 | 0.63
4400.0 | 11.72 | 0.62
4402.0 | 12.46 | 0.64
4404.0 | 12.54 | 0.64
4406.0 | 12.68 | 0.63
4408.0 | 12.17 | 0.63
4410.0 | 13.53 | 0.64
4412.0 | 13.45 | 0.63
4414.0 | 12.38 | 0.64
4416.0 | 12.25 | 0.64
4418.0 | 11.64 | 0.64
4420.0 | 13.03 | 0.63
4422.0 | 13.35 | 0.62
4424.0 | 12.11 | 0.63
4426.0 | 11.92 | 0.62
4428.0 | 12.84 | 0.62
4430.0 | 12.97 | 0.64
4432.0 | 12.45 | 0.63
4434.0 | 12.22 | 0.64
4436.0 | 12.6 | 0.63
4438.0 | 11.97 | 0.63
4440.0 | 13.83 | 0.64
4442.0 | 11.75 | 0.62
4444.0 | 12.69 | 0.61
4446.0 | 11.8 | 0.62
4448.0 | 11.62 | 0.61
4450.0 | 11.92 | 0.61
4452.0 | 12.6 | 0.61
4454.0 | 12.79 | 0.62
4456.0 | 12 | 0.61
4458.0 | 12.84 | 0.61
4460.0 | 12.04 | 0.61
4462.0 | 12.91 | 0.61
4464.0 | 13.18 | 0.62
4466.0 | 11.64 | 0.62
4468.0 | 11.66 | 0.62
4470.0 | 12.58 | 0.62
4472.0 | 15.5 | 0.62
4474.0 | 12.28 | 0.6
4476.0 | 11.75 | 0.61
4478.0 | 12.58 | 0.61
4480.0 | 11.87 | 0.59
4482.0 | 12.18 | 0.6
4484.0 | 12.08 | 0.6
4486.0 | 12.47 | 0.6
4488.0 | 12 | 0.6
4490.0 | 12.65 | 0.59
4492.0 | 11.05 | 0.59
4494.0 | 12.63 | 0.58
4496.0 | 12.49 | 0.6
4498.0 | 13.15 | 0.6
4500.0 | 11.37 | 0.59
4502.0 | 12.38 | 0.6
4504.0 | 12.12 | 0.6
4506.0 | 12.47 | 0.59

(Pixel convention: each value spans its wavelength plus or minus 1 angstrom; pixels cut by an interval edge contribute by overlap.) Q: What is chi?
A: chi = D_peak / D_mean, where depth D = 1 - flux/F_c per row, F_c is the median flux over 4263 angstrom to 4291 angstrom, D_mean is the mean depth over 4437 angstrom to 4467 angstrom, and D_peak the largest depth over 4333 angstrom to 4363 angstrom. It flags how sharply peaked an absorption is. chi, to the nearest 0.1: 3.2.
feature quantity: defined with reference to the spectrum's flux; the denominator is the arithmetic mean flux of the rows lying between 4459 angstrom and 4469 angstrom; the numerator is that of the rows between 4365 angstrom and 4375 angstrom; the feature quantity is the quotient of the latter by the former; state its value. 1.01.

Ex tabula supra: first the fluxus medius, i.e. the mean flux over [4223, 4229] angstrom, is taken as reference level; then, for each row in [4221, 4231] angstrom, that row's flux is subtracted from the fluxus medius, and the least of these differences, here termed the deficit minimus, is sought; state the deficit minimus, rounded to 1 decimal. -2.2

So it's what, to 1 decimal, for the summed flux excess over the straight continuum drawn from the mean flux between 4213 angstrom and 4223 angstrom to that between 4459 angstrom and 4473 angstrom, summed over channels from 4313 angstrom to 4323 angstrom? -4.5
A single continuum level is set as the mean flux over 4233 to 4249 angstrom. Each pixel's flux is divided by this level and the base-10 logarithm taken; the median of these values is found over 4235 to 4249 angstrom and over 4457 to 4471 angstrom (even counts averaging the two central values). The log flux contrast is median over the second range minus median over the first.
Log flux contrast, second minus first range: -0.06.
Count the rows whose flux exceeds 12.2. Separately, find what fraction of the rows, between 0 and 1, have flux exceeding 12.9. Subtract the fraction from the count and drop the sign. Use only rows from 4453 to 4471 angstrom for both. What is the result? 4.8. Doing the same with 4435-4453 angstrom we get 3.9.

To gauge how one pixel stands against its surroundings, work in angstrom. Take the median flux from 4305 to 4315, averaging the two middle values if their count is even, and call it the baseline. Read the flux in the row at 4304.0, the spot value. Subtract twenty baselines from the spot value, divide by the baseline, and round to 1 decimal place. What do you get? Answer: -19.0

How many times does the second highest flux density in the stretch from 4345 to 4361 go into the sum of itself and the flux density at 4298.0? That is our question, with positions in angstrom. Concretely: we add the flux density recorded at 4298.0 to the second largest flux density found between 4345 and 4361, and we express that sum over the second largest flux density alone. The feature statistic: 2.12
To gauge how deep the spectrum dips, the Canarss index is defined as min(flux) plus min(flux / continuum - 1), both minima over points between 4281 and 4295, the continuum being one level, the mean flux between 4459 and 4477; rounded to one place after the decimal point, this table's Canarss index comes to 12.2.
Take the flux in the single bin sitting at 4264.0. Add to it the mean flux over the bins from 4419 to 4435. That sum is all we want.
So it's 27.2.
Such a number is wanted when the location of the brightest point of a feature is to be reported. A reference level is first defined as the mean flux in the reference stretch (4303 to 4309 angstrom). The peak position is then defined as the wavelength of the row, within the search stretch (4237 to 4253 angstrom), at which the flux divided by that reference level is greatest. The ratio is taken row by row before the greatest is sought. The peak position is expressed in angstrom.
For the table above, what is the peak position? 4238.0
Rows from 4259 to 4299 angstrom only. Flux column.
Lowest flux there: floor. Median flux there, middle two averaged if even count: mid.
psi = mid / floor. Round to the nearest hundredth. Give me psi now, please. 1.15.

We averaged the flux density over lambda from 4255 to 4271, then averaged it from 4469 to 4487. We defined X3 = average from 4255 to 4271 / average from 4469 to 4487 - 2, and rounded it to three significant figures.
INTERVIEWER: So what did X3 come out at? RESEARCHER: -0.904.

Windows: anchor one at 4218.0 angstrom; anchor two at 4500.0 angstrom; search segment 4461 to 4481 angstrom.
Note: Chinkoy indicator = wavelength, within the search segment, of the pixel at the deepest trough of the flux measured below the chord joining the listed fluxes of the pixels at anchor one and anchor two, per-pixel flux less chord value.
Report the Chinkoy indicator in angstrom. 4466.0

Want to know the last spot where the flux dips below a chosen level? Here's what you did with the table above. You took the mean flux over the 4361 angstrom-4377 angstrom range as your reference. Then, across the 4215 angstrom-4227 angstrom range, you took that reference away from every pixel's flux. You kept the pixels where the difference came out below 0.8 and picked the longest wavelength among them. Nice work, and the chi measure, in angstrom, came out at 4226.0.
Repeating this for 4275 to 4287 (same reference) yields 4280.0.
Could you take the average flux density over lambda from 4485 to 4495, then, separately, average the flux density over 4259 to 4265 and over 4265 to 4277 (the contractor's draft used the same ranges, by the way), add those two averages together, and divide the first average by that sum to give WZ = 0.44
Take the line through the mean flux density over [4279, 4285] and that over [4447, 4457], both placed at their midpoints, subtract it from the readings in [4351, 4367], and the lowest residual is -1.5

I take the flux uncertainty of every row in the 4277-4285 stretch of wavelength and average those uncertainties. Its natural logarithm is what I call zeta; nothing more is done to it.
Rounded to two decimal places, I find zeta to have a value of -0.29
